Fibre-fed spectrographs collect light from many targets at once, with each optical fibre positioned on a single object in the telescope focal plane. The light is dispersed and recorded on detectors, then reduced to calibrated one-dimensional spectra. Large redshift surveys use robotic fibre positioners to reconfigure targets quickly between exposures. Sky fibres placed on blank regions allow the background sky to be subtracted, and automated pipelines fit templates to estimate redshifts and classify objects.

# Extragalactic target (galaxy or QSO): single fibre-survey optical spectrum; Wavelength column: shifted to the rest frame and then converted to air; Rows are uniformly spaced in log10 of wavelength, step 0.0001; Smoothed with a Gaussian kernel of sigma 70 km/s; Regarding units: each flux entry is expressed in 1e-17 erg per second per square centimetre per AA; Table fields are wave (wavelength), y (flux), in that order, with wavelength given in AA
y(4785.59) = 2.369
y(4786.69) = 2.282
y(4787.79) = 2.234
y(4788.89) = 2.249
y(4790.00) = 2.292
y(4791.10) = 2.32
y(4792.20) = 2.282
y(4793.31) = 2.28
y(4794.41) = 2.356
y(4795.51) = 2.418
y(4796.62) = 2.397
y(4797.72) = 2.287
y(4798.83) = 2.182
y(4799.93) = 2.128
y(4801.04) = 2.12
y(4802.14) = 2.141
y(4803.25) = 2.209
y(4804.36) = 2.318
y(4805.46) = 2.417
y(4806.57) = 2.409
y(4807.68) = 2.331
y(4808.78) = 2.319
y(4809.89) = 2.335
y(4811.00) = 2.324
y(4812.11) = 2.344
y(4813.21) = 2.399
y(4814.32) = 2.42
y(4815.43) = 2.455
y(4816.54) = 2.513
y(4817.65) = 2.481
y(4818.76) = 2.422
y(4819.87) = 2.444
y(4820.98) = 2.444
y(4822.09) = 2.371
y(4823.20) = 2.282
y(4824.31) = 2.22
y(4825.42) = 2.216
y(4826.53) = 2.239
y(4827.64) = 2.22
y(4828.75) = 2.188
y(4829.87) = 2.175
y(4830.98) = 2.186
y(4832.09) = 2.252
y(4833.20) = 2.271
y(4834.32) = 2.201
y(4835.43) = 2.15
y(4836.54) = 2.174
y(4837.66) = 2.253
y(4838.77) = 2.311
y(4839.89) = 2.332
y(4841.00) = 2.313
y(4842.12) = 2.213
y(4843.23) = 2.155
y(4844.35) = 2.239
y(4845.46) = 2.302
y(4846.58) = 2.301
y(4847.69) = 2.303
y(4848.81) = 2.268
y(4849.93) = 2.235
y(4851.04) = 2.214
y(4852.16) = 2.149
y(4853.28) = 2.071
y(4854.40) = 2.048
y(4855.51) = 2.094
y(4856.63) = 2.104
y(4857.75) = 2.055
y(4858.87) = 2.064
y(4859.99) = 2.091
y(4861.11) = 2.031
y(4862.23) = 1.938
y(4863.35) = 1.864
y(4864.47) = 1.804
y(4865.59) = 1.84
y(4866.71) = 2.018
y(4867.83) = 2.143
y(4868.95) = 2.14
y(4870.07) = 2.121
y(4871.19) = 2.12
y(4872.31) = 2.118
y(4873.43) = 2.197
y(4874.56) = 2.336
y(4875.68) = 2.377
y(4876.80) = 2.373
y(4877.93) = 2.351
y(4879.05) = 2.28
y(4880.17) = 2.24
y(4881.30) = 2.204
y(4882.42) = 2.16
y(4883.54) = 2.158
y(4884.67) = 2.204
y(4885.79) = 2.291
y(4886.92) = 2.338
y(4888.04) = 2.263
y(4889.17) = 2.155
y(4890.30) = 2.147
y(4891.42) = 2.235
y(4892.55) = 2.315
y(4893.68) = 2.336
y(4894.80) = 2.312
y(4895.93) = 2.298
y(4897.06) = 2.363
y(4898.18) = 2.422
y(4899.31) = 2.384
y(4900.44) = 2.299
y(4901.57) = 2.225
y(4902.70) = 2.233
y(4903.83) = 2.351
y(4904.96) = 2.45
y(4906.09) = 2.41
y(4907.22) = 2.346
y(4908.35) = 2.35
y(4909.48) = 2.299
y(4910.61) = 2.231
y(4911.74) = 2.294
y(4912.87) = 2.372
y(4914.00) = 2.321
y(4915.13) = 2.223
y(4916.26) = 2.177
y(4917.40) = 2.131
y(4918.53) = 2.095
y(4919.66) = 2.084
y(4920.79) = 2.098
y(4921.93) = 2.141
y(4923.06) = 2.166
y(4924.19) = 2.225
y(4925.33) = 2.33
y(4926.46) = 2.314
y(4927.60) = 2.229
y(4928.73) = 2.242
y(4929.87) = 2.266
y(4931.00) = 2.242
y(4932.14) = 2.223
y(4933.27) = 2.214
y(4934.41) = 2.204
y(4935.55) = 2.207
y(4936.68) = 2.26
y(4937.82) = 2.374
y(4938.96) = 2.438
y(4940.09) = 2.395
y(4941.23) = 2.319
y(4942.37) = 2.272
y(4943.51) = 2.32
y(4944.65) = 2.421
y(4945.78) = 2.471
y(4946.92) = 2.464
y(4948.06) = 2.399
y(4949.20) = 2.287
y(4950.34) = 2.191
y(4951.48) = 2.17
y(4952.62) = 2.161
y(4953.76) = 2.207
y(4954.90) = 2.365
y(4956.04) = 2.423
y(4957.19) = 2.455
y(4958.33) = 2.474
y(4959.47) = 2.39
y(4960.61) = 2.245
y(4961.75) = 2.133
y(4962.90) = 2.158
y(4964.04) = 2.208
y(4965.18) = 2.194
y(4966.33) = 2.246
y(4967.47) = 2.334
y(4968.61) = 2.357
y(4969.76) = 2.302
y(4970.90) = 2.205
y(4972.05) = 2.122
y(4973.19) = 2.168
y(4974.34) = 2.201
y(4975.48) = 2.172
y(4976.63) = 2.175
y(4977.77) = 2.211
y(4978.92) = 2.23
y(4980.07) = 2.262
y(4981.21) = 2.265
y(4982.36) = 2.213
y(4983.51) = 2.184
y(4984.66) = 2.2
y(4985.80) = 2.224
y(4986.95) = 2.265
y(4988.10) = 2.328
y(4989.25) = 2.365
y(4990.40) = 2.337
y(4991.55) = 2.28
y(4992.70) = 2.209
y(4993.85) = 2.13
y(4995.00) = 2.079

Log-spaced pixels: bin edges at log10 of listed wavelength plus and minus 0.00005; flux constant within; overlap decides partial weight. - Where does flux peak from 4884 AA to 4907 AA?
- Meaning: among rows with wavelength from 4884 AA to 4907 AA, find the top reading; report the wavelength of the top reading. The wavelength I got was 4904.96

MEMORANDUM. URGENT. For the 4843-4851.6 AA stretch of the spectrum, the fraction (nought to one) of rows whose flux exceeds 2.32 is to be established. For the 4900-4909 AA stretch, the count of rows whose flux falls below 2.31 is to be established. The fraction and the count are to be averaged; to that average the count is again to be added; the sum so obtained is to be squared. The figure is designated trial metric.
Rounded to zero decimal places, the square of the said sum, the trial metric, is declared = 20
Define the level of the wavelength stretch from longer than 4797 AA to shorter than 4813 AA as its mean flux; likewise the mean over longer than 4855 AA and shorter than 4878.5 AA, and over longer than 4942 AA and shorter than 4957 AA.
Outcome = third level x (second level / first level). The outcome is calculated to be 2.14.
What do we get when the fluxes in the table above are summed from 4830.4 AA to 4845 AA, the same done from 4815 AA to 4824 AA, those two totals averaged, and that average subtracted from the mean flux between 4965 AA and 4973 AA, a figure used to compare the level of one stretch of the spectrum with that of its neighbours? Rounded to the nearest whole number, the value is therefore -22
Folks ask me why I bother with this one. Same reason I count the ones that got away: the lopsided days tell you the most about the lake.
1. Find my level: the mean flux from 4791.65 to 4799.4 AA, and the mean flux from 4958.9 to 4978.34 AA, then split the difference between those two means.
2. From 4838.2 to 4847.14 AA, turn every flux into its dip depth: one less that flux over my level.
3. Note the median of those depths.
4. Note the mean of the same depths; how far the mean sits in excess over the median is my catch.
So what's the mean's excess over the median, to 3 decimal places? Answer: 0.014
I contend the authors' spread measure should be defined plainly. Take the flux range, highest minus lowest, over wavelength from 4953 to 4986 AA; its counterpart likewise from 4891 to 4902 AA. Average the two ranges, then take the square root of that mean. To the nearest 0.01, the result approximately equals 0.52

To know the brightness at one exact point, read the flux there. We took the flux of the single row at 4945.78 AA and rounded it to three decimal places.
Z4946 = 2.471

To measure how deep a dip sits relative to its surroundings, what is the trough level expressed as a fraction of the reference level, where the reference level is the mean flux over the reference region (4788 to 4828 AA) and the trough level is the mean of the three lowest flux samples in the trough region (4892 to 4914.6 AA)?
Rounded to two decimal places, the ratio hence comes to 0.96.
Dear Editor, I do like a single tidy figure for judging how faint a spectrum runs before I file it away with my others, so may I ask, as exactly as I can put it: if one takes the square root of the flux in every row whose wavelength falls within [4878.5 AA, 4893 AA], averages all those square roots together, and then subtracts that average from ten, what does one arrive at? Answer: 8.51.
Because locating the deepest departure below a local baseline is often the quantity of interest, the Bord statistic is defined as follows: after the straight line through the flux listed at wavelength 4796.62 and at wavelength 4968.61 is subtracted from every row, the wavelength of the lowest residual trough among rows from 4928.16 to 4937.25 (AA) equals 4934.41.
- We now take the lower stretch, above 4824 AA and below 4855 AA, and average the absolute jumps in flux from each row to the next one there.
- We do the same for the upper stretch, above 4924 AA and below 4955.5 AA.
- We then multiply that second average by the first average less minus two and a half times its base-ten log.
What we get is -0.182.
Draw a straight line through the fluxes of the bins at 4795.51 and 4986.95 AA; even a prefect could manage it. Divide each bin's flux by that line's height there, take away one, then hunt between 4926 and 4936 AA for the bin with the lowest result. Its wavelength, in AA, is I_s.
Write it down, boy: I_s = 4934.41 AA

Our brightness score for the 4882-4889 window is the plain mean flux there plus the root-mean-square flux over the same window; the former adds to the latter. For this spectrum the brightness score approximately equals 4.47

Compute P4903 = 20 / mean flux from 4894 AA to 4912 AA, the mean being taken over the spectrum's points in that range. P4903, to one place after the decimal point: 8.6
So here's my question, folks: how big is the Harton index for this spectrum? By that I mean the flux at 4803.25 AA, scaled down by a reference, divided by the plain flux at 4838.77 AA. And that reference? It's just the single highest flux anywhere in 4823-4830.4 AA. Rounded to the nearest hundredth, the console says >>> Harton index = 0.42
